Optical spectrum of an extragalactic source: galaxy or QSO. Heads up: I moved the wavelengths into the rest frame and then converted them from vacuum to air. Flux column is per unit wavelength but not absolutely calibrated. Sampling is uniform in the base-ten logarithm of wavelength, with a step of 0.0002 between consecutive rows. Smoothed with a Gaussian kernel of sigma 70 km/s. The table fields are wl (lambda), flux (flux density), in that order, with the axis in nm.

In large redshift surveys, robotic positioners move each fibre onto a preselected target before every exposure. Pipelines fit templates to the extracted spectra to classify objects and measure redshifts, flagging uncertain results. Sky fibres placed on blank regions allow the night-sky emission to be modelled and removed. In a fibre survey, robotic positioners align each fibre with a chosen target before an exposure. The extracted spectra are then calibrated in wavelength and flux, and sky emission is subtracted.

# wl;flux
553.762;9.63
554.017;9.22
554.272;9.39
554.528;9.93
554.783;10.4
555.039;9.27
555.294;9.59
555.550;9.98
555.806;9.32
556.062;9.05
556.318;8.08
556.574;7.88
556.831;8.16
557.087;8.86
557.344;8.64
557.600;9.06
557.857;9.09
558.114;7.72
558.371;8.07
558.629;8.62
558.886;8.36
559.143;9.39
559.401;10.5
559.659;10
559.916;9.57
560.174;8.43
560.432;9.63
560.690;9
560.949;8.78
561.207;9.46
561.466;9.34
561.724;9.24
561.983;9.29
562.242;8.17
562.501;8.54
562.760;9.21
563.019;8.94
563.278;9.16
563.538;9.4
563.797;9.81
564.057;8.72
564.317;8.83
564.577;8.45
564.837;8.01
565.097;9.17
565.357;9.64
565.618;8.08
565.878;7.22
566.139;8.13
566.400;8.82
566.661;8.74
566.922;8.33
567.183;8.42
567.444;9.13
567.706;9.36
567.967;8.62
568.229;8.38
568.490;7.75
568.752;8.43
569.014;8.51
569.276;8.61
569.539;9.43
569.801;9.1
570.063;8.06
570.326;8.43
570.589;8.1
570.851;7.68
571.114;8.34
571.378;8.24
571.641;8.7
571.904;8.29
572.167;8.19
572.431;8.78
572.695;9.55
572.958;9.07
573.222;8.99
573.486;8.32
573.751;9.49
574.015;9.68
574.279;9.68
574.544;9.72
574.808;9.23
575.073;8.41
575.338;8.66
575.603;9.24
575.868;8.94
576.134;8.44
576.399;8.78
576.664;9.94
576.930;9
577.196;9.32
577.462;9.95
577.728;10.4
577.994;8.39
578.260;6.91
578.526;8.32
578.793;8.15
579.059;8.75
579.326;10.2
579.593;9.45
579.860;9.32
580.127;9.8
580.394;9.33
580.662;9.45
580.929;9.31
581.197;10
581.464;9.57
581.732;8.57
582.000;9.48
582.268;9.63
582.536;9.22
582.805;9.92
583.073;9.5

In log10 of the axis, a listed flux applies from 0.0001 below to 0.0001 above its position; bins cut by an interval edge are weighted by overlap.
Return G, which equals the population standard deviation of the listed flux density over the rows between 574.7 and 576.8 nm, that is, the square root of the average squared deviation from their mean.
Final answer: 0.48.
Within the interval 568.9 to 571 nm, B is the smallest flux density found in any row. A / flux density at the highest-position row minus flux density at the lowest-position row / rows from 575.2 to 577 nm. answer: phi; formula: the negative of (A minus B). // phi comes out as 7.3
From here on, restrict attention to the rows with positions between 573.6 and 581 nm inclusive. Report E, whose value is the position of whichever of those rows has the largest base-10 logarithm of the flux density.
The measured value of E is 577.728 nm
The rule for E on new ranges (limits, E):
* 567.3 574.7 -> 574.544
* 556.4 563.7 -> 559.401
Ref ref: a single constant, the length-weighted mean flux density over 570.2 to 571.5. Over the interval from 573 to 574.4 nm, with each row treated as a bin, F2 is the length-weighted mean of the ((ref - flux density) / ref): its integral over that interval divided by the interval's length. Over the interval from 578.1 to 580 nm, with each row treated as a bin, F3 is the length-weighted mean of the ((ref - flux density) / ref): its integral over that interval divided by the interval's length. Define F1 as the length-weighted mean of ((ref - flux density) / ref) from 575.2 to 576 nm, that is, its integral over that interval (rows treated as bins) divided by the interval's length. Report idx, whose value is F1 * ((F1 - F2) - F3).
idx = -0.010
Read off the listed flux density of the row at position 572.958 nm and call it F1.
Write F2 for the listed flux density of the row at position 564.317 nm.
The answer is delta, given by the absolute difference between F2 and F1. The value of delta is 0.2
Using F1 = 9.07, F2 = 8.83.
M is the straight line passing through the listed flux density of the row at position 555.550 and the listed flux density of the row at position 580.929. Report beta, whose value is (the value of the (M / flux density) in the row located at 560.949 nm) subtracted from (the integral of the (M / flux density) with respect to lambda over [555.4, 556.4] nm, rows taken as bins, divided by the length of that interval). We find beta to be -0.03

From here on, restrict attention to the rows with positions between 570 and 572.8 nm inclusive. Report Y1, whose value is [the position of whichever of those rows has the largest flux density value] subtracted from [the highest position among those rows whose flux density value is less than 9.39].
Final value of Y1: -0.26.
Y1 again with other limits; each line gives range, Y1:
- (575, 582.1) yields 4.00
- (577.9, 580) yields 0.53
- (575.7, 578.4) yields 0.53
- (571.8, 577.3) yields 0.53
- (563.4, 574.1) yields 9.69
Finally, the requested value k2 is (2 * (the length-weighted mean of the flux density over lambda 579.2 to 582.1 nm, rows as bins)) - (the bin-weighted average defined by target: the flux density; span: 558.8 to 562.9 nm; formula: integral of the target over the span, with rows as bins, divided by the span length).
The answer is 9.8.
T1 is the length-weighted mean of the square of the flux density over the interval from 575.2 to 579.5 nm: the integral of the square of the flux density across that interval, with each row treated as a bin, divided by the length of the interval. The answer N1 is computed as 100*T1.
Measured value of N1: 8111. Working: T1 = 81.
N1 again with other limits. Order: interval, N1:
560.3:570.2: 7752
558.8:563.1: 8458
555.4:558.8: 7535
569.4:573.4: 7413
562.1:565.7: 7912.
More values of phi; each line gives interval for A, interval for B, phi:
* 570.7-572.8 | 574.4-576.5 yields 6.5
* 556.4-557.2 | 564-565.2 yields 7.0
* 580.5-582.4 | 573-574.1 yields 8.1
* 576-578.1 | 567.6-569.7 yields 7.8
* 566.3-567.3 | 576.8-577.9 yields 9.4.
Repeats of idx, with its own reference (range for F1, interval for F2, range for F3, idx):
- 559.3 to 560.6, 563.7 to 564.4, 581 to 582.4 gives -0.017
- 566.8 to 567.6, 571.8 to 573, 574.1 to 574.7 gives -0.012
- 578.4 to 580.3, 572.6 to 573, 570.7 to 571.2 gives 0.000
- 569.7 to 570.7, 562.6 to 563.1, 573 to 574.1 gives -0.006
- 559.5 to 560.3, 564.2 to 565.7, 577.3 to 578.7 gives 0.001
